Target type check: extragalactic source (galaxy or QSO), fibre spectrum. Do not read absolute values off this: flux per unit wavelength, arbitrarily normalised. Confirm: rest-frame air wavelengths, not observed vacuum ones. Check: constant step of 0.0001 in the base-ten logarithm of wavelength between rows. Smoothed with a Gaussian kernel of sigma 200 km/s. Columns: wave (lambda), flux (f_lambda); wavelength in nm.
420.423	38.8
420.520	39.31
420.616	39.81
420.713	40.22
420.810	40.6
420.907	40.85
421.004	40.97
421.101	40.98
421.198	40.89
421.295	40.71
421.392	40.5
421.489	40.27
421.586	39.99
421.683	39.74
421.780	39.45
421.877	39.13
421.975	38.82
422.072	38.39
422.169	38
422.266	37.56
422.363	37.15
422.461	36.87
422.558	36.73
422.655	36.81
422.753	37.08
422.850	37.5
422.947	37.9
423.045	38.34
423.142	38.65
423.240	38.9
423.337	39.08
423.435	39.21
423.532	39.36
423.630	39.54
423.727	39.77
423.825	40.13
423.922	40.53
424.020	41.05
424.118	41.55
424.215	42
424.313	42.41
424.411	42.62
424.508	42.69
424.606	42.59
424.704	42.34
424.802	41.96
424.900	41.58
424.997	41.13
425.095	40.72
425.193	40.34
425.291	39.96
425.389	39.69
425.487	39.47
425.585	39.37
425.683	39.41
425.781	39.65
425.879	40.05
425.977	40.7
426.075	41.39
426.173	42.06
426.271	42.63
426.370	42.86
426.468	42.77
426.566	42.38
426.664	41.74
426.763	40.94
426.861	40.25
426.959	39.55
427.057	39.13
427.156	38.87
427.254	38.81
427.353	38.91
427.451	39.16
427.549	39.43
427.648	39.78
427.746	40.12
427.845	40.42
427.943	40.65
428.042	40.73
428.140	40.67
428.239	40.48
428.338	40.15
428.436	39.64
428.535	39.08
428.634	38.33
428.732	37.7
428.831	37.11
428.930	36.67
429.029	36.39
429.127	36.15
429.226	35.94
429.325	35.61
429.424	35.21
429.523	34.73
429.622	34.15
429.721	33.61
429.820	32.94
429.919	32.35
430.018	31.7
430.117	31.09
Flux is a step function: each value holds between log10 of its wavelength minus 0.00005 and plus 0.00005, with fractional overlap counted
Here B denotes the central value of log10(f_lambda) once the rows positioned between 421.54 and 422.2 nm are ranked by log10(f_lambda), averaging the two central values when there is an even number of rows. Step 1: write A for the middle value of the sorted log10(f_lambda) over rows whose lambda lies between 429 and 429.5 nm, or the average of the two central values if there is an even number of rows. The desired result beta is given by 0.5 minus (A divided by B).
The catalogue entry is -0.48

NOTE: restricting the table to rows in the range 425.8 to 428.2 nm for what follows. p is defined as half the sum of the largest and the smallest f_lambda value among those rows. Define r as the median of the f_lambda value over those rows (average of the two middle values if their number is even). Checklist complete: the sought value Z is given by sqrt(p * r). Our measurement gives 40.7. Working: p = 40.8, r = 40.5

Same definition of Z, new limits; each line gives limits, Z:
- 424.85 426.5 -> 40.9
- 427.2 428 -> 39.7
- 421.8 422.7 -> 37.7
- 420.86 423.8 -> 39.0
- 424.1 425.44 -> 41.5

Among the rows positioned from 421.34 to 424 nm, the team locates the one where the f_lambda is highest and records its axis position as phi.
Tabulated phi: 423.922 nm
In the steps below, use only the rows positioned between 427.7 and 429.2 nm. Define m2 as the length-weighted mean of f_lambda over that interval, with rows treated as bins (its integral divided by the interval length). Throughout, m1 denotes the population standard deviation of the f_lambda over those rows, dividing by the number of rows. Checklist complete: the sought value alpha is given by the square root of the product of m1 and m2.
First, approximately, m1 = 1.7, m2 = 38.9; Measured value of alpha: 8.1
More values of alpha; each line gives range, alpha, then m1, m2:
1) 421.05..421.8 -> 4.6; 0.5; 40.4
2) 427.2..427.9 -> 4.7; 0.6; 39.6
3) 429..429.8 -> 5.7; 0.9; 35.1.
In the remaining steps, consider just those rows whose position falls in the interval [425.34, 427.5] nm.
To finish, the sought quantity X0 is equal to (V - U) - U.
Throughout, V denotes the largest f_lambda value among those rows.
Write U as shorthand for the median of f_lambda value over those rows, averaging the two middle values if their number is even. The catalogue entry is -36.9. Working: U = 39.9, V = 42.86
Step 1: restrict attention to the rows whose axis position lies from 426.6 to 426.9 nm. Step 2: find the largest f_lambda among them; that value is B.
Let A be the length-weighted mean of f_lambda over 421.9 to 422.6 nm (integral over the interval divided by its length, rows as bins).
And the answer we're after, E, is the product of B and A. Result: 1573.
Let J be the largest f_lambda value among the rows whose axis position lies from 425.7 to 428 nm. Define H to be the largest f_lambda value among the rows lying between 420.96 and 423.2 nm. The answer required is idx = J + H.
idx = 83.8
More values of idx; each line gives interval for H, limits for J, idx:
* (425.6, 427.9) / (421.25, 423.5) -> 83.6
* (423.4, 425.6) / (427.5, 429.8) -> 83.4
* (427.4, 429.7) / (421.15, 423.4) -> 81.6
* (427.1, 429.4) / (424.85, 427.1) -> 83.6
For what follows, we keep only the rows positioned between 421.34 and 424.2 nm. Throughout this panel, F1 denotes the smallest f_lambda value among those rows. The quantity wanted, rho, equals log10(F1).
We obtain 1.57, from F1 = 36.73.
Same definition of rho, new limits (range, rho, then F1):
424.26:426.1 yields 1.60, 39.37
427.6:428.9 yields 1.57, 37.11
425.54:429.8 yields 1.53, 33.61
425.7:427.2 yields 1.59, 38.87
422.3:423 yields 1.57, 36.73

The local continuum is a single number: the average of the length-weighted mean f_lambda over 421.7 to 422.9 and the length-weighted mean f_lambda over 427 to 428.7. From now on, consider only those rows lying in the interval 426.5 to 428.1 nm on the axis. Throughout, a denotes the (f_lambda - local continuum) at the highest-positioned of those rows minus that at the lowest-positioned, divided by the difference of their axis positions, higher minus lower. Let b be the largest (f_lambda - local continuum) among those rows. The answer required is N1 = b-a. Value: 4.7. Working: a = -1.1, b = 3.6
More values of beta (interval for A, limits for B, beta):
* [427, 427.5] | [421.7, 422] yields -0.50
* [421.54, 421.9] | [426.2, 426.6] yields -0.48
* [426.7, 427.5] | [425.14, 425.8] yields -0.50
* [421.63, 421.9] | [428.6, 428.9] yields -0.51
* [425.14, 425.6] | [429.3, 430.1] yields -0.54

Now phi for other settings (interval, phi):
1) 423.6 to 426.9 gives 426.370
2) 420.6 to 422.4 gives 421.101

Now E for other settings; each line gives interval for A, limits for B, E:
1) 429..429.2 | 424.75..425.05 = 1524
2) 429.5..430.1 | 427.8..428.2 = 1346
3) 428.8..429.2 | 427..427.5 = 1431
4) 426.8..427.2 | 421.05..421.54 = 1620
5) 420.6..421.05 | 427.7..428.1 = 1650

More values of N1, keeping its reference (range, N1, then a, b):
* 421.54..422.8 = 3.7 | -2.5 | 1.2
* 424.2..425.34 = 5.8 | -1.9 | 3.9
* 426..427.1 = 6.4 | -2.3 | 4.1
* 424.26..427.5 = 5.1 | -1.0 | 4.1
